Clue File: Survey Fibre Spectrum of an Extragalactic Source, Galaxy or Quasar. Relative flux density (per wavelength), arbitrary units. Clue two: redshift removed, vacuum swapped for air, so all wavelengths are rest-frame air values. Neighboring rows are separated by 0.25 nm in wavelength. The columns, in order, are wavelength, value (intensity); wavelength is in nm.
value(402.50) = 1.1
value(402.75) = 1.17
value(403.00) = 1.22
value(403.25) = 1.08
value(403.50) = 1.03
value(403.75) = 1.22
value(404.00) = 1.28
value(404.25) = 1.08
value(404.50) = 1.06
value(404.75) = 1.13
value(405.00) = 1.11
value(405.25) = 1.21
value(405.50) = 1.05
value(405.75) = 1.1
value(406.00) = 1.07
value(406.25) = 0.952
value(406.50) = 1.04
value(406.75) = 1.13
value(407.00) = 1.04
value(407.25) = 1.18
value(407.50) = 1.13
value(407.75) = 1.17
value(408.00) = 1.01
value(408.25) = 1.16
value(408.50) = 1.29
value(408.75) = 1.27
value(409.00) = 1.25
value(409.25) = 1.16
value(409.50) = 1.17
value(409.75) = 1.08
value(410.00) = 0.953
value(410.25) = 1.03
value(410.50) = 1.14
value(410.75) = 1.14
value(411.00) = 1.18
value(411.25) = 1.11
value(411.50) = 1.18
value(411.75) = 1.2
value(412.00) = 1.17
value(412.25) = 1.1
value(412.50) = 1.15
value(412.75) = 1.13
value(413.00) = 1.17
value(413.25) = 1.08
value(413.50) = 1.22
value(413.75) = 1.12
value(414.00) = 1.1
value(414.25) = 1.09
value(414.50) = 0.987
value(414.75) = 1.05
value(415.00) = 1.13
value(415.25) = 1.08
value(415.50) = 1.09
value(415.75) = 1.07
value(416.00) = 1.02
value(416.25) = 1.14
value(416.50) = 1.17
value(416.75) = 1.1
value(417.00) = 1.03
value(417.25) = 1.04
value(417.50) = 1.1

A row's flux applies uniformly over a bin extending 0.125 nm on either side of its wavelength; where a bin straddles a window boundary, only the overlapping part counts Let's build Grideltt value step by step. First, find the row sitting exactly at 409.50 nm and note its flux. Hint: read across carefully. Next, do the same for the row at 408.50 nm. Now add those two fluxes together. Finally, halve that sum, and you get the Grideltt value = 1.23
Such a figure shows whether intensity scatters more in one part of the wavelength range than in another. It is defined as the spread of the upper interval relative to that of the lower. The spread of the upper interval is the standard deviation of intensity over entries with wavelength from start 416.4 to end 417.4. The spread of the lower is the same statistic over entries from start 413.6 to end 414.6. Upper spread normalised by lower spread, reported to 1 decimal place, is 1.1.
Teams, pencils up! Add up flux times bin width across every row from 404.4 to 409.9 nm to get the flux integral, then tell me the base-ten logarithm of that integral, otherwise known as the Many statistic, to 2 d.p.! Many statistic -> 0.79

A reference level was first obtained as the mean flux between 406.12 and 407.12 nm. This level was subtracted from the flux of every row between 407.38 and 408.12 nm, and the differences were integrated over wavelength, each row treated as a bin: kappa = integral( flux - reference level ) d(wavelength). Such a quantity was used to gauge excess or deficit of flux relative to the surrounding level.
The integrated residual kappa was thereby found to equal 0.047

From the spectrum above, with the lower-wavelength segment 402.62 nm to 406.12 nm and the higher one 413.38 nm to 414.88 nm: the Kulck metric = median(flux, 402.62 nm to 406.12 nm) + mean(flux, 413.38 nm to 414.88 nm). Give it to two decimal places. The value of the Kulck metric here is 2.20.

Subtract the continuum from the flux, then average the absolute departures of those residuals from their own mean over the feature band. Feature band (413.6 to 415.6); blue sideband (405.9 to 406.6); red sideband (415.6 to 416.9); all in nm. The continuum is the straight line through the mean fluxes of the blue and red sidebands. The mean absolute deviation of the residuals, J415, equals 0.03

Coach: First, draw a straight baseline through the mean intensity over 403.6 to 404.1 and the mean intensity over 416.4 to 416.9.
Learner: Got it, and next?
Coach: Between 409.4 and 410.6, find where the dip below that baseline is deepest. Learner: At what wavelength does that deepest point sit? 410.00 nm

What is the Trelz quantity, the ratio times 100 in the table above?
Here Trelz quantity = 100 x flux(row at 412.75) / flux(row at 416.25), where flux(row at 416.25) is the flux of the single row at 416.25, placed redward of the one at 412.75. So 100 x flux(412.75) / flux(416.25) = 99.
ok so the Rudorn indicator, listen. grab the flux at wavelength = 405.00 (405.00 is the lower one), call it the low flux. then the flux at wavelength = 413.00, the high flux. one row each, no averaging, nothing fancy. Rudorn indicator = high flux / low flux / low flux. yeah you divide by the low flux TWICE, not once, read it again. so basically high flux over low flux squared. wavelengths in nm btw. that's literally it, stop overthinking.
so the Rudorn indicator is 0.95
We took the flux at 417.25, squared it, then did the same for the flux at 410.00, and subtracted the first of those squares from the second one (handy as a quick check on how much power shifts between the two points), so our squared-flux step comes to -0.17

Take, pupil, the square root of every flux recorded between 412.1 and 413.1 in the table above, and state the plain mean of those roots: 1.066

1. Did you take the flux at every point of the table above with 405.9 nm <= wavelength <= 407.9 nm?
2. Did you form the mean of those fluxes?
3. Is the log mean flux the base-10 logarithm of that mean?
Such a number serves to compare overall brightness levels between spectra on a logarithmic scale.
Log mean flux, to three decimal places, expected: 0.037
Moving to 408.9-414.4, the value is 0.054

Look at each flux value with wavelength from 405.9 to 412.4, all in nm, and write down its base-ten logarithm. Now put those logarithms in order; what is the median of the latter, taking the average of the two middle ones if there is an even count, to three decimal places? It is 0.057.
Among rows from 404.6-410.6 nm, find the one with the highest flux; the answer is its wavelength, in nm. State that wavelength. 408.50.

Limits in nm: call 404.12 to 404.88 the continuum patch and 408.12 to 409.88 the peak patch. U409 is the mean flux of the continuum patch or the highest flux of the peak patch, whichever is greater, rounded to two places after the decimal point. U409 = 1.29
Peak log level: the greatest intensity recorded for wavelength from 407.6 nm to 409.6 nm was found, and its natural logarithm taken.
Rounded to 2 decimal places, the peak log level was 0.25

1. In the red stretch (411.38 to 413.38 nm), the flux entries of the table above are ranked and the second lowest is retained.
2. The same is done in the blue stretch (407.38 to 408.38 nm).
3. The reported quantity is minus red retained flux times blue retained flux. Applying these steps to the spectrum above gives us -1.24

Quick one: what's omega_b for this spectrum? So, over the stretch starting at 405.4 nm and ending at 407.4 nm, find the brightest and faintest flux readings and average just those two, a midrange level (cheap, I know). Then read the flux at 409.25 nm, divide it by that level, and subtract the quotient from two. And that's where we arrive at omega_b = 0.91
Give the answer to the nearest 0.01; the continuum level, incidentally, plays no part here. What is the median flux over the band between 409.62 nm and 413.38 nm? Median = 1.14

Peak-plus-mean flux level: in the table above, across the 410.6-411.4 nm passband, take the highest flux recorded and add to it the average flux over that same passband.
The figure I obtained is 2.32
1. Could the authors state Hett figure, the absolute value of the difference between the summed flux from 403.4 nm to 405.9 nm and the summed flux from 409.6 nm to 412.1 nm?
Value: 0.1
